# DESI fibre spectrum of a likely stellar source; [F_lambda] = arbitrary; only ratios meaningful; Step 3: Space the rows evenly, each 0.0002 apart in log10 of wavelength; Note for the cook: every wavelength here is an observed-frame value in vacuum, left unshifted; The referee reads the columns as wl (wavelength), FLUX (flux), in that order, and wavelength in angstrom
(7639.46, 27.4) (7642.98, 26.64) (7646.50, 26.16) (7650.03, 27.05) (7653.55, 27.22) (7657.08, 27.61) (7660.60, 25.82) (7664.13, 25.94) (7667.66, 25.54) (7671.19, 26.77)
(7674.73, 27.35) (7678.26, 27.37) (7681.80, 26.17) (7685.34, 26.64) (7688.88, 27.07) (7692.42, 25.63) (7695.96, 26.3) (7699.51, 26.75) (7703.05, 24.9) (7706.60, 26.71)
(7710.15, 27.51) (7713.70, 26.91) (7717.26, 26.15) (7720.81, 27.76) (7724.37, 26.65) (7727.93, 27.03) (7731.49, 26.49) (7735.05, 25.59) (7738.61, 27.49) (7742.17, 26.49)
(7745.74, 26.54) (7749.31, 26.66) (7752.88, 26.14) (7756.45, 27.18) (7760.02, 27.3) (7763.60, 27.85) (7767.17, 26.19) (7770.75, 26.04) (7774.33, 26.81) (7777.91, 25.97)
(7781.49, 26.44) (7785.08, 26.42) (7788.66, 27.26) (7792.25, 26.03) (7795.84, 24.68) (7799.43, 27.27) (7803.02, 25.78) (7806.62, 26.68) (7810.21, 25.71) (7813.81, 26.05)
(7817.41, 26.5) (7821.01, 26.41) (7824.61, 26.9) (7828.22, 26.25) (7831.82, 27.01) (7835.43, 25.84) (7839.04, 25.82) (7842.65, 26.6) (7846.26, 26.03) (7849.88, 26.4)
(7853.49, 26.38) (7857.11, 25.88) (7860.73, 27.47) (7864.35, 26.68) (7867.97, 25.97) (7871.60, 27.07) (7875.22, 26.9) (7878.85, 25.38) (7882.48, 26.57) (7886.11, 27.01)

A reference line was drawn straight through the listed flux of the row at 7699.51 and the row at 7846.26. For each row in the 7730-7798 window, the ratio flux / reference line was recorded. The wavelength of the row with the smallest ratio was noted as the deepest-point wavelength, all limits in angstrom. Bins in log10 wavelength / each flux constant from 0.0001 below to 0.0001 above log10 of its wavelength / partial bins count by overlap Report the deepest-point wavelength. 7795.84 angstrom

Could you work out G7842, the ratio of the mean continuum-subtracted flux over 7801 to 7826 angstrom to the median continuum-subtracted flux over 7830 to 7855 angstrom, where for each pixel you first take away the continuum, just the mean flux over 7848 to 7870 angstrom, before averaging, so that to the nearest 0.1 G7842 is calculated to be 2.1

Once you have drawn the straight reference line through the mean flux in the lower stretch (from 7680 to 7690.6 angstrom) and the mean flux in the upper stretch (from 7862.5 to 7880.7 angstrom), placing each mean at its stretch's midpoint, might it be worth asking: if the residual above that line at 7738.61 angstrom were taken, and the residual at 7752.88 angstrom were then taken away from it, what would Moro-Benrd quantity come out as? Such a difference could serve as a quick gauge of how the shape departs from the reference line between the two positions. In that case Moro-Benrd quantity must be 1.3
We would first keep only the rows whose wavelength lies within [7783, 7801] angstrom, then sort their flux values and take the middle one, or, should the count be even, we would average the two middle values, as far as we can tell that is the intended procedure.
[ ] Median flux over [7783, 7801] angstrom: 26.4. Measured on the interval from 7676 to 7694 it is 26.6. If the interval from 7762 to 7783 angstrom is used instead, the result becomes 26.3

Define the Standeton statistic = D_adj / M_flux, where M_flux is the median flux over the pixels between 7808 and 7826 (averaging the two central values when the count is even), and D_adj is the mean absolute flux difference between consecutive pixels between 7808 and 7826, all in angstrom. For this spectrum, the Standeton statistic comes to 0.013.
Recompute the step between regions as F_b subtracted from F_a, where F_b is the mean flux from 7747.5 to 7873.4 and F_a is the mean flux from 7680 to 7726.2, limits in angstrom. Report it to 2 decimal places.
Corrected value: 0.10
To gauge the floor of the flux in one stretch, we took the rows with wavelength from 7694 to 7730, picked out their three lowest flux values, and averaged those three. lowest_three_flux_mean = 25.8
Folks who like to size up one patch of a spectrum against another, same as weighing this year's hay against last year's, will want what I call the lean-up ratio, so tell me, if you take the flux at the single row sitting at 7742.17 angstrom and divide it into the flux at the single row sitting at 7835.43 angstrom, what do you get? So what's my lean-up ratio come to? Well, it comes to 0.98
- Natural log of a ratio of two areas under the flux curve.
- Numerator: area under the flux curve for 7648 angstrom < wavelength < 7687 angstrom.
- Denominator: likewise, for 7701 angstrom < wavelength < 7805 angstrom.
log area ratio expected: -0.98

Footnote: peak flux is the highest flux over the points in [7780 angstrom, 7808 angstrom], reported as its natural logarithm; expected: 3.306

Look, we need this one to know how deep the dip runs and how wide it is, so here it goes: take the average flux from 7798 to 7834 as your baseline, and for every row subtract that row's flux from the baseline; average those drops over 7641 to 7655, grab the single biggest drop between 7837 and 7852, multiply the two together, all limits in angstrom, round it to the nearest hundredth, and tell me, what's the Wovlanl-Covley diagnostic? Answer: -0.20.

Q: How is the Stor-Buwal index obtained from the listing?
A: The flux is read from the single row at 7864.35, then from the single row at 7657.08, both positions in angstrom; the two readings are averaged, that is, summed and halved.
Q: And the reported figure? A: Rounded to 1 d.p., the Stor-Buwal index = 27.1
